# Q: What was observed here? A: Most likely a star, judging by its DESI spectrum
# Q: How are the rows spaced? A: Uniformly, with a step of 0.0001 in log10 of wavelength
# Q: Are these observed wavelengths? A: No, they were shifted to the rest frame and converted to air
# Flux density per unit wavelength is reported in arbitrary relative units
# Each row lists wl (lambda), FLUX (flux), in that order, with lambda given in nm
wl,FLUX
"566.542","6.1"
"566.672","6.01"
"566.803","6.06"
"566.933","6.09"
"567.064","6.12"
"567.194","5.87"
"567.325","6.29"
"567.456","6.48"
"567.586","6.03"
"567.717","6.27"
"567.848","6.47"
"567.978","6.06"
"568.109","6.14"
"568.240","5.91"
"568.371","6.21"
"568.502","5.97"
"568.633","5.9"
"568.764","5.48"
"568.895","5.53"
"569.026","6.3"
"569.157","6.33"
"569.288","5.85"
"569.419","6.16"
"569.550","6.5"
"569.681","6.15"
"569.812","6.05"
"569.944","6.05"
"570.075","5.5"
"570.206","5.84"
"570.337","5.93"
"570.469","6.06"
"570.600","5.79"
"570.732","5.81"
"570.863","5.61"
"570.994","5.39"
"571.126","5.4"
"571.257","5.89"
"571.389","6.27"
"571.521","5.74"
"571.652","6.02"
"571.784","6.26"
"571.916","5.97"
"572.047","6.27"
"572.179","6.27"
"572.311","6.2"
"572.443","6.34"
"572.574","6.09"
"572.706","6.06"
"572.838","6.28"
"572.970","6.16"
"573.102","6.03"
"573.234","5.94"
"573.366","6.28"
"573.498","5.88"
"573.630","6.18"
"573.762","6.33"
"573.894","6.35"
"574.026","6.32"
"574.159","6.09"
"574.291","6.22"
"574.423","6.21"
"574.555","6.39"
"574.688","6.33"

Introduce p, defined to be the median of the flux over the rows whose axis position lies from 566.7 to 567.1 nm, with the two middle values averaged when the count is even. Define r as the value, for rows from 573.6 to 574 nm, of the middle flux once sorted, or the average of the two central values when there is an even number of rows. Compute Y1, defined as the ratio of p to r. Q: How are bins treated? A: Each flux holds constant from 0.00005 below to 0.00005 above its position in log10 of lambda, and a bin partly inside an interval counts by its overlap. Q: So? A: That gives 0.96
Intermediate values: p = 6.09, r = 6.3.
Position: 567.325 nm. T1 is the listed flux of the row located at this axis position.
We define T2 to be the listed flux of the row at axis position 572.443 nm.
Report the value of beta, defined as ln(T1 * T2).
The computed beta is 3.69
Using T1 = 6.29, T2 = 6.34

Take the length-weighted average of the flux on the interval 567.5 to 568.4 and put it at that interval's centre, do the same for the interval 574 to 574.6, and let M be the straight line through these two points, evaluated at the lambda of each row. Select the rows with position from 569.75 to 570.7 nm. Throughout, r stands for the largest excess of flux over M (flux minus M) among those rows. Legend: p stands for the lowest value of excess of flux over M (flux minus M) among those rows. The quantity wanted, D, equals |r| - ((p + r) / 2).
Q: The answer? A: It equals 0.5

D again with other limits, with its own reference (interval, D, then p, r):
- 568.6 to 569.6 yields 0.5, -0.69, 0.3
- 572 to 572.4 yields 0.0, -0.01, 0.1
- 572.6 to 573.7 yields 0.2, -0.35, 0.1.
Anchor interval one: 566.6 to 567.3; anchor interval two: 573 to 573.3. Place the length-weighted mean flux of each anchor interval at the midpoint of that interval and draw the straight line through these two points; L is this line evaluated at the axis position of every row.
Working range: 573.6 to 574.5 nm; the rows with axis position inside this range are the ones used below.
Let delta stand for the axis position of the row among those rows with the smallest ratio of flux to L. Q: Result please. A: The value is 574.159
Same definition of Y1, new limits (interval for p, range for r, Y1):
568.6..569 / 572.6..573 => 0.90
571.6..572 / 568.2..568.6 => 1.01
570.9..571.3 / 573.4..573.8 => 0.87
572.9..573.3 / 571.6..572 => 1.00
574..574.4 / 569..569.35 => 0.99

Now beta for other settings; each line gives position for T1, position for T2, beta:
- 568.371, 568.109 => 3.64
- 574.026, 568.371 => 3.67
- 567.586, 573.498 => 3.57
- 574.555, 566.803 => 3.66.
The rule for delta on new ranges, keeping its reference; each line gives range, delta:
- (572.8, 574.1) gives 573.498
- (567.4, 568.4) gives 568.240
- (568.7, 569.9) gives 568.764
